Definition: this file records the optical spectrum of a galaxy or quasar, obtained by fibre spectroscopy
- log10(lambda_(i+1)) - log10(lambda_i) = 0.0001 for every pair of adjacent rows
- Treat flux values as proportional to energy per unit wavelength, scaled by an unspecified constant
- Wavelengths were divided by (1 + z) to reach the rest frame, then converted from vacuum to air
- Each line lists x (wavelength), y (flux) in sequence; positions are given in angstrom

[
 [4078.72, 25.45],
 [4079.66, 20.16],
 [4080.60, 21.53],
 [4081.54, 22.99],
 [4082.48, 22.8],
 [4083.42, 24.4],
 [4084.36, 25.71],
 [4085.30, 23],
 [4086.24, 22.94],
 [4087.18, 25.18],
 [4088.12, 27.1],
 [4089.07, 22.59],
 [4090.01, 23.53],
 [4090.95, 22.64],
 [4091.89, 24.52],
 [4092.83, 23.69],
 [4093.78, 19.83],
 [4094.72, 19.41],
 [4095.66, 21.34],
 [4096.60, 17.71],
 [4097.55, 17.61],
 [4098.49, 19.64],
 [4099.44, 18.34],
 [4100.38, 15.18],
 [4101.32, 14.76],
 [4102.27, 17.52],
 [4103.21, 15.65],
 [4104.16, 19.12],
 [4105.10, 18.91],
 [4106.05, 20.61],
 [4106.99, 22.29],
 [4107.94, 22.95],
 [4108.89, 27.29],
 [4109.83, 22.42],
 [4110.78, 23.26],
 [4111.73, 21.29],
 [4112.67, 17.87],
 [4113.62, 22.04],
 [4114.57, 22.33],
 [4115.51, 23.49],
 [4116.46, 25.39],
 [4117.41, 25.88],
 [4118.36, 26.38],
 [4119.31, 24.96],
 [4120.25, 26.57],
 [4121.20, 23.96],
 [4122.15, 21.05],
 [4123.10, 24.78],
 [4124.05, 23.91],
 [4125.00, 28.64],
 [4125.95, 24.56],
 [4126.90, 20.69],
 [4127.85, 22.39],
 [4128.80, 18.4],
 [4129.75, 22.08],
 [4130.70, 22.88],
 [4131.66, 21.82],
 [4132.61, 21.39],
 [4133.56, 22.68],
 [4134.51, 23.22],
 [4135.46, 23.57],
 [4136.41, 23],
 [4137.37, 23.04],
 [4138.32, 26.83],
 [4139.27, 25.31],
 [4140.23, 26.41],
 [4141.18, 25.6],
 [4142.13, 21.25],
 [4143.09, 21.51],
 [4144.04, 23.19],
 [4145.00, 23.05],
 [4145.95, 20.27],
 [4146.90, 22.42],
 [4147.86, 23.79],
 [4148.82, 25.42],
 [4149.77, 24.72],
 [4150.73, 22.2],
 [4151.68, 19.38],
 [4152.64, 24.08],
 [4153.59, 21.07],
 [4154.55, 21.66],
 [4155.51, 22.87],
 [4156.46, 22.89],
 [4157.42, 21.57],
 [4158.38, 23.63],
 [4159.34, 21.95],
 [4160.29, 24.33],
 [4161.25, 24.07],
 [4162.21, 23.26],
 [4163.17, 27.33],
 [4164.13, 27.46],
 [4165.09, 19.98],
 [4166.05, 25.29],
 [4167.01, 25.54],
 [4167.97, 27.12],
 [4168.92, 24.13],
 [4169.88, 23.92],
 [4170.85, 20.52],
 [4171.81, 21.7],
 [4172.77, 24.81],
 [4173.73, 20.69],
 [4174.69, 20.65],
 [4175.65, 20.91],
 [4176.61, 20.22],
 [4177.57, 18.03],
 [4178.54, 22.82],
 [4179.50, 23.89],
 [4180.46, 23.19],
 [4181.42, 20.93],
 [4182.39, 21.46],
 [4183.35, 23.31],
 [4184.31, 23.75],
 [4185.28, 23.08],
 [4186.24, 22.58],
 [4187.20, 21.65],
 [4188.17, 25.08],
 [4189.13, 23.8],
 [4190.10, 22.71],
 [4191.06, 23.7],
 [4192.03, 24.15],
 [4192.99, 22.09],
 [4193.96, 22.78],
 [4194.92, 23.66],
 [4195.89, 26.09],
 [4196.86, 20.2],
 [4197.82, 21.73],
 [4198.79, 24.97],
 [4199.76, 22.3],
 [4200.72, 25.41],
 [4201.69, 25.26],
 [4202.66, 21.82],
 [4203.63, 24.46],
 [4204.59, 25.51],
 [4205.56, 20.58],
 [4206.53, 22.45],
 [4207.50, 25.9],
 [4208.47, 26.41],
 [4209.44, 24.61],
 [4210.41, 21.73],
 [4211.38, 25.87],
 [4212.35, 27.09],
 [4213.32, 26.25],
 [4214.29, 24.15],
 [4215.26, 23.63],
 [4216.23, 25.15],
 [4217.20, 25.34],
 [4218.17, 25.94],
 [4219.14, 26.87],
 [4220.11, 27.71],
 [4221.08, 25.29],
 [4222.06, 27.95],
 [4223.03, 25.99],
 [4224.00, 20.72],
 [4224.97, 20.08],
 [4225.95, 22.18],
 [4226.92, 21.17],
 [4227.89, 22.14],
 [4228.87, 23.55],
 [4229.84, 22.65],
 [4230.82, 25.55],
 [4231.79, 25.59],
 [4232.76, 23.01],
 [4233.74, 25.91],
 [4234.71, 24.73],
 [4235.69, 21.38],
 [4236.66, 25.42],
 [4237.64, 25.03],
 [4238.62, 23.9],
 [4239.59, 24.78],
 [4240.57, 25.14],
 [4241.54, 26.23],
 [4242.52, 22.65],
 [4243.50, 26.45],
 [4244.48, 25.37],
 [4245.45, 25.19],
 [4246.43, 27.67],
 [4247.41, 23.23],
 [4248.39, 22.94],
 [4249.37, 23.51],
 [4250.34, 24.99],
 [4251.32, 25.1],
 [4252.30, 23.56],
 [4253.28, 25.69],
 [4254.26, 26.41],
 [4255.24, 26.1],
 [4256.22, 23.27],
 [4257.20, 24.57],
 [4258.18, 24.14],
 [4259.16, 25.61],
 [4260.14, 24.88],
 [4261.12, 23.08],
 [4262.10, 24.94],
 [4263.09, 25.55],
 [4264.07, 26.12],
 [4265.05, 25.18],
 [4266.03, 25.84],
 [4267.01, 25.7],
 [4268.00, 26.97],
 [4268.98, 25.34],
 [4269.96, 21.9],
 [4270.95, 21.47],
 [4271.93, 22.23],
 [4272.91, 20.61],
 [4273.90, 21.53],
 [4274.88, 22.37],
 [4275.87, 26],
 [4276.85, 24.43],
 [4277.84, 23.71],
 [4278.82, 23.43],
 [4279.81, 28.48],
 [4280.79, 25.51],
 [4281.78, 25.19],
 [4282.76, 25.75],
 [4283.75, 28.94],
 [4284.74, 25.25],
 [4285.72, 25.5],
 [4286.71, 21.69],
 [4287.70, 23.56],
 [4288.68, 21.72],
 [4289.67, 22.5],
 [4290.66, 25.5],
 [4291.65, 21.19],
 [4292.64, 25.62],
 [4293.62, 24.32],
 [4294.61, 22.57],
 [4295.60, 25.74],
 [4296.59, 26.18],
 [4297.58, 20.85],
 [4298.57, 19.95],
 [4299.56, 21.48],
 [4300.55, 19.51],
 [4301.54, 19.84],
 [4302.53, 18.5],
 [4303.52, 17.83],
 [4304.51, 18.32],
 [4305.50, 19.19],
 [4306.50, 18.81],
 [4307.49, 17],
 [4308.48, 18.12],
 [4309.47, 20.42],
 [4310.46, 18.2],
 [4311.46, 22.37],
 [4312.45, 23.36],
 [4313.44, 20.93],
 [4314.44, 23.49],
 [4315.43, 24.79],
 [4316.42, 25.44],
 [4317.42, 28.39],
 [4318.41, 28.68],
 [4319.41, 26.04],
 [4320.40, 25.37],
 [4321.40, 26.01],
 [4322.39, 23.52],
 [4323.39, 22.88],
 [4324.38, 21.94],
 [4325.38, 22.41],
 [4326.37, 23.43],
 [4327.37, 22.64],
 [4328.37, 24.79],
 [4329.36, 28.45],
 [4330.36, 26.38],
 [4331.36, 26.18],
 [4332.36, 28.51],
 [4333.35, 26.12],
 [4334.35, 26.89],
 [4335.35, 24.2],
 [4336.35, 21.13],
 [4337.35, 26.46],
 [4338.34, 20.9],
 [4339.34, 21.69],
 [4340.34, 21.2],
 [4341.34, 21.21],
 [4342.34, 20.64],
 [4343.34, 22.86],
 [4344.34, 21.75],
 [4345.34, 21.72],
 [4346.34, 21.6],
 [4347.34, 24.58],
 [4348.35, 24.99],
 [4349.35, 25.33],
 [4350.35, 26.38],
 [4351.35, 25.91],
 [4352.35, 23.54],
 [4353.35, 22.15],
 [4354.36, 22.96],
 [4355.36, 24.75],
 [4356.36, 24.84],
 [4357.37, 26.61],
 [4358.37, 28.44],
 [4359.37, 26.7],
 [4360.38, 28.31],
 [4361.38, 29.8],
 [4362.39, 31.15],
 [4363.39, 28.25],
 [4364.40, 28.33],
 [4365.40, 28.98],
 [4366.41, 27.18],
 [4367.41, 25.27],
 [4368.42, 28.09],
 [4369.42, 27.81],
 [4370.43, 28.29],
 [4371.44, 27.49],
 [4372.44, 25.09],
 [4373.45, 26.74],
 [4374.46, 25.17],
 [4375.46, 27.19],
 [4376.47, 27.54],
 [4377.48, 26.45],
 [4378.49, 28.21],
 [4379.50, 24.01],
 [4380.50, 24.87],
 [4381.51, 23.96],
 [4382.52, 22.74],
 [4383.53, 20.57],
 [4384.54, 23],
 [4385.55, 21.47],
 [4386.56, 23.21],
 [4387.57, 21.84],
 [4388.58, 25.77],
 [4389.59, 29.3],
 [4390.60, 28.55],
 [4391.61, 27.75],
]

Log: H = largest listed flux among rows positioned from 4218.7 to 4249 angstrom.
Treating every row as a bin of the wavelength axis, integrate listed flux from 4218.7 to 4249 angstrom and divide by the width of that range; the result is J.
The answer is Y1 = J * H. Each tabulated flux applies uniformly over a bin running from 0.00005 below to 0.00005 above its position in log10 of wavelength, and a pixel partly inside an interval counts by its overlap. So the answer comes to 682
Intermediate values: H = 27.95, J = 24.4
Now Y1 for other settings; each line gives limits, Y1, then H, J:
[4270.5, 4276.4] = 583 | 26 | 22.4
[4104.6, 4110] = 612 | 27.29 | 22.4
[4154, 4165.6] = 642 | 27.46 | 23.4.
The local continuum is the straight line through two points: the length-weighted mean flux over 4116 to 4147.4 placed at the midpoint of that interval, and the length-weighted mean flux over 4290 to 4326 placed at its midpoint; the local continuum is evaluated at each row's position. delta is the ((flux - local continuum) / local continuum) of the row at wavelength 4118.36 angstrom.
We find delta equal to 0.12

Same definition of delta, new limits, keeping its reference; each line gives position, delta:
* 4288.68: -0.03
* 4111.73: -0.10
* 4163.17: 0.17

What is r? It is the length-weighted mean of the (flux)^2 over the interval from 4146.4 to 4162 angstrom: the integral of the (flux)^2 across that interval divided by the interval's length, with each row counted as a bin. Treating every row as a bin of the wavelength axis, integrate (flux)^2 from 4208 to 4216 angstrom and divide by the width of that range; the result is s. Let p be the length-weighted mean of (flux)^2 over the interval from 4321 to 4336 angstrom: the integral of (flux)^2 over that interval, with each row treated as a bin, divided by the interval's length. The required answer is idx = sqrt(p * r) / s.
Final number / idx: 0.92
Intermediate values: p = 625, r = 526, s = 626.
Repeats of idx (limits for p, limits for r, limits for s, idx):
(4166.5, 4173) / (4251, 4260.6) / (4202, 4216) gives 1.01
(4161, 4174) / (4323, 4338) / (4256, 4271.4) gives 0.98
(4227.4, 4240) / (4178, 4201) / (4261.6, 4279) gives 0.96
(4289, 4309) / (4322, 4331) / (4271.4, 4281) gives 0.90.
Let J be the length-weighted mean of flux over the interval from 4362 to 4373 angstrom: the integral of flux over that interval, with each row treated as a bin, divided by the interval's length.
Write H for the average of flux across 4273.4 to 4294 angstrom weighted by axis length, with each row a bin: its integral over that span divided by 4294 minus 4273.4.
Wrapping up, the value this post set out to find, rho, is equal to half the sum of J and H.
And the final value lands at 26.1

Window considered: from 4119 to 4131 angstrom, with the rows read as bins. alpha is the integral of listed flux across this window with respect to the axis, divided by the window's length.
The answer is 23.45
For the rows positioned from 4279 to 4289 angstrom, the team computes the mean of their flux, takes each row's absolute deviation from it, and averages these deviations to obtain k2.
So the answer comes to 1.70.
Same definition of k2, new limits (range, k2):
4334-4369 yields 2.47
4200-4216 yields 1.54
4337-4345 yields 1.29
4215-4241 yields 1.72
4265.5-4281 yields 1.94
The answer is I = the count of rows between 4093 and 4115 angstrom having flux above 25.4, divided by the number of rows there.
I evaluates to 0.04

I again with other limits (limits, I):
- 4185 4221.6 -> 0.29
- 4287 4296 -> 0.33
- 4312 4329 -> 0.29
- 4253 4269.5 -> 0.53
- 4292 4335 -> 0.33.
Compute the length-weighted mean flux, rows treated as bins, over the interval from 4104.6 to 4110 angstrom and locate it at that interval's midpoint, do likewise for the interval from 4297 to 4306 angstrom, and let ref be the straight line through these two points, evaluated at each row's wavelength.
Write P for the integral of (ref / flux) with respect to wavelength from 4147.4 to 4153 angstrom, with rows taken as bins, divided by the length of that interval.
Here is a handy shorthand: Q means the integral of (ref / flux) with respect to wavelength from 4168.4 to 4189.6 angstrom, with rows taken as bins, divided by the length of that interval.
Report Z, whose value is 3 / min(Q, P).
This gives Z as 3.18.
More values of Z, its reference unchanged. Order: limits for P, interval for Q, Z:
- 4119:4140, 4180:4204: 3.28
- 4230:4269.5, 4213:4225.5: 3.67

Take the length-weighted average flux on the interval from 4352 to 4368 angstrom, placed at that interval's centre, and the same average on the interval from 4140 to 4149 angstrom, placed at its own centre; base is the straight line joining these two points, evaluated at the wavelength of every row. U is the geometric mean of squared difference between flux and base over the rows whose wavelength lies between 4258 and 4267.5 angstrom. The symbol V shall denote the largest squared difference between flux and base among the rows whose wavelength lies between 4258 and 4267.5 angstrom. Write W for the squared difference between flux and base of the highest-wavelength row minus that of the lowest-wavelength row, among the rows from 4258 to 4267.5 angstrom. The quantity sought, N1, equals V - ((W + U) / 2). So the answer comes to 4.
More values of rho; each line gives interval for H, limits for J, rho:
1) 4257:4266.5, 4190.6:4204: 24.2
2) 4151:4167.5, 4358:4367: 25.9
